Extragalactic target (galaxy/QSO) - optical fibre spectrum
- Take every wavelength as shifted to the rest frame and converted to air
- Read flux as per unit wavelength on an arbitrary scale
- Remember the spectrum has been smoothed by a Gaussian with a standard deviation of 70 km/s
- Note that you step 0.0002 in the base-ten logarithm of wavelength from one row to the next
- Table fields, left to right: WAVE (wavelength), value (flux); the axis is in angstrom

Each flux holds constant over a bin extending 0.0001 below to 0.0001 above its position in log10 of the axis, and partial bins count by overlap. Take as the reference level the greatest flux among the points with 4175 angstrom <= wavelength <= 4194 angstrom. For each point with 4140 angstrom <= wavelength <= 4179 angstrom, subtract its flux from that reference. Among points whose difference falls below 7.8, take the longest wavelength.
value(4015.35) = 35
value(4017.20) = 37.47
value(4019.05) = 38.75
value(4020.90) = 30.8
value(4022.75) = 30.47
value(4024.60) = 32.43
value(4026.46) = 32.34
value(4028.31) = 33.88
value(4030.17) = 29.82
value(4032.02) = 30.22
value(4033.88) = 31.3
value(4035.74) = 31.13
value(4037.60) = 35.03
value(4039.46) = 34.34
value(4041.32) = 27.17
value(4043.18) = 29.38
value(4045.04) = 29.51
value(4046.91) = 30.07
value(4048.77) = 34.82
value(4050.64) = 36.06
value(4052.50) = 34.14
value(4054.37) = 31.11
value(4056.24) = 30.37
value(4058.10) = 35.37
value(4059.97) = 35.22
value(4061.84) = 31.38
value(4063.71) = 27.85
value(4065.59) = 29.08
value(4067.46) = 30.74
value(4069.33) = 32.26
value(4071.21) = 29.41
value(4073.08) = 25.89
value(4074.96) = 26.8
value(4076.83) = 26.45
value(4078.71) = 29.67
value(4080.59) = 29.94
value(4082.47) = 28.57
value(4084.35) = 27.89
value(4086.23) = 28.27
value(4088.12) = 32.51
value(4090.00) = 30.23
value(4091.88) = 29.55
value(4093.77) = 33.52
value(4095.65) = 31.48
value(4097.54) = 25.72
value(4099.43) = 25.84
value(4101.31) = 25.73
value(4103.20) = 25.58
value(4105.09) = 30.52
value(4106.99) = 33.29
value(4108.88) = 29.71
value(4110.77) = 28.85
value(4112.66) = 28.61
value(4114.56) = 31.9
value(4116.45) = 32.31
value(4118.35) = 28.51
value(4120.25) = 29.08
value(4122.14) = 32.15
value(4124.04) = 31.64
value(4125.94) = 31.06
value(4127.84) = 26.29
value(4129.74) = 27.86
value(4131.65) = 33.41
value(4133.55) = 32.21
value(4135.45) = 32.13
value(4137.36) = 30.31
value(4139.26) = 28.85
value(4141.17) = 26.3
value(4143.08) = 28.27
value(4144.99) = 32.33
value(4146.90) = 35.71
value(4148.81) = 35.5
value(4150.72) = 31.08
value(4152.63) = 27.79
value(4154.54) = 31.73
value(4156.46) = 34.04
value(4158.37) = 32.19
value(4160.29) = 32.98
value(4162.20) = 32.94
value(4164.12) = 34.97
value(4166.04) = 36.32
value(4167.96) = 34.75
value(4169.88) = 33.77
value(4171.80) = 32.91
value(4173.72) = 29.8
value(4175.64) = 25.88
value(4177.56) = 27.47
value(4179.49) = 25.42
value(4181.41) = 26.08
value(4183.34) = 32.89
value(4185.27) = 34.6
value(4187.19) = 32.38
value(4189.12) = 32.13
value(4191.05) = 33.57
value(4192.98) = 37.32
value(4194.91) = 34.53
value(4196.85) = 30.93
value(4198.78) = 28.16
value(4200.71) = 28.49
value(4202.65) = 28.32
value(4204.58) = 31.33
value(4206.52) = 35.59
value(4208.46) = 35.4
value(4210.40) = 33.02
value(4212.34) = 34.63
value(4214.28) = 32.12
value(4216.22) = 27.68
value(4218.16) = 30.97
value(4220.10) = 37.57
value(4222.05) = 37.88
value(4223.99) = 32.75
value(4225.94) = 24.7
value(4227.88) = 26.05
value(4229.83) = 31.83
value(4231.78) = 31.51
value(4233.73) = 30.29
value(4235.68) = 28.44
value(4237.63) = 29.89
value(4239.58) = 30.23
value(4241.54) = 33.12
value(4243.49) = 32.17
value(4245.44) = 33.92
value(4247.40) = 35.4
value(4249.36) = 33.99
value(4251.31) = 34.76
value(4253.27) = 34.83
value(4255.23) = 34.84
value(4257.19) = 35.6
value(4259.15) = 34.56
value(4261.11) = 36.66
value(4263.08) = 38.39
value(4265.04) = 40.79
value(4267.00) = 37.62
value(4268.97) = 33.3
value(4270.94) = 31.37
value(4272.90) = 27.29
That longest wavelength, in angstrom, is 4173.72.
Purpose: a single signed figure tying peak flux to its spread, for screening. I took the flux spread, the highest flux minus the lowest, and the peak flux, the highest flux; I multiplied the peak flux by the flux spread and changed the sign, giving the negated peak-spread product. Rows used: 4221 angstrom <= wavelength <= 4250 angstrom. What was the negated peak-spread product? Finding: -499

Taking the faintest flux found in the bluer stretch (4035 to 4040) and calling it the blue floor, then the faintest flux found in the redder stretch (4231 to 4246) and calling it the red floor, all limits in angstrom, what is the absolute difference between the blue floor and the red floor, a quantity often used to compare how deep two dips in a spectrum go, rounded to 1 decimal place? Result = 2.7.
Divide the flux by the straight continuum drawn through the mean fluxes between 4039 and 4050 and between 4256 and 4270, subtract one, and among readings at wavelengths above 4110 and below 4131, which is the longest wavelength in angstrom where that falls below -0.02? 4129.74 angstrom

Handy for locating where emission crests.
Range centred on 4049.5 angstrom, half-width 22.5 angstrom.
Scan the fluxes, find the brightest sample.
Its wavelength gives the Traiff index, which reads 4050.64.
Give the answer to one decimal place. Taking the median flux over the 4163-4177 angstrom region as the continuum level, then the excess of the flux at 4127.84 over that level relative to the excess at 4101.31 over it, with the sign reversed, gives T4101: -0.9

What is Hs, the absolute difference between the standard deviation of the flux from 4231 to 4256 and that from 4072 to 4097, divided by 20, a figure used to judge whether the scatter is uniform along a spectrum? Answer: 0.000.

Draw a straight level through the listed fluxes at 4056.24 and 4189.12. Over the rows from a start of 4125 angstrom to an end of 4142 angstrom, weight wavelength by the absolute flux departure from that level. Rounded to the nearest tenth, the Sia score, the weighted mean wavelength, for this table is 4134.1 angstrom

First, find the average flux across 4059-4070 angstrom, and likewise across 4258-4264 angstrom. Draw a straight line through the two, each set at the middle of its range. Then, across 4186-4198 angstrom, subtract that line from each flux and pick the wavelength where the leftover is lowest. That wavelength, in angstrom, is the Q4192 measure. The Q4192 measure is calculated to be 4196.85 angstrom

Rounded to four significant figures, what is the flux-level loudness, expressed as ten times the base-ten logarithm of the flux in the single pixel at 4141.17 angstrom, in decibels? 14.20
